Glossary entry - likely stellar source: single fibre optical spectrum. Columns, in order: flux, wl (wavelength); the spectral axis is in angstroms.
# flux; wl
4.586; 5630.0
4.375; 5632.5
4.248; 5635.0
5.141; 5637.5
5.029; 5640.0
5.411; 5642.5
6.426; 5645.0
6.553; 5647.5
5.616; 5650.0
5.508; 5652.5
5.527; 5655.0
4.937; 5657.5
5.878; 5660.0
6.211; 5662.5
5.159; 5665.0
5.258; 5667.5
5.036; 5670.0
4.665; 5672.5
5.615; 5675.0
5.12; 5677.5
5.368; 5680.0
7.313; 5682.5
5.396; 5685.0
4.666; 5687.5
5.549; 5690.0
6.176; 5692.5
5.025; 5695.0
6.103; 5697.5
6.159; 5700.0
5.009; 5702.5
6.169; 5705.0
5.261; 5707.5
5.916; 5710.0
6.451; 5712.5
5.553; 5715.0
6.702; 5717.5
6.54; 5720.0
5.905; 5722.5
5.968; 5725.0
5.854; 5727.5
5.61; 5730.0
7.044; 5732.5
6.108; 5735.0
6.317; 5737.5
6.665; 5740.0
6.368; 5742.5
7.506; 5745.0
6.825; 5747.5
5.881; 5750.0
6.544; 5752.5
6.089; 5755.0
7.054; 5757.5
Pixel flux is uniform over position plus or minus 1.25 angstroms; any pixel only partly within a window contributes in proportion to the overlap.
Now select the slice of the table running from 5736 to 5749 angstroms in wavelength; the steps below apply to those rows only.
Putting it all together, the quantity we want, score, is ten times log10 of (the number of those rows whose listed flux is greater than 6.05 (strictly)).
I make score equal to 7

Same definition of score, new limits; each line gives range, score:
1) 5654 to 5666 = 0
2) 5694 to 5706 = 5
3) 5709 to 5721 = 5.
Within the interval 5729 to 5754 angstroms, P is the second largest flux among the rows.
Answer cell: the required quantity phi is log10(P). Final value 0.85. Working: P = 7.044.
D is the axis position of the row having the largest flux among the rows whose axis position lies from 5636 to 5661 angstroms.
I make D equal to 5647.5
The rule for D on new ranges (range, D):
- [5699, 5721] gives 5717.5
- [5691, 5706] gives 5692.5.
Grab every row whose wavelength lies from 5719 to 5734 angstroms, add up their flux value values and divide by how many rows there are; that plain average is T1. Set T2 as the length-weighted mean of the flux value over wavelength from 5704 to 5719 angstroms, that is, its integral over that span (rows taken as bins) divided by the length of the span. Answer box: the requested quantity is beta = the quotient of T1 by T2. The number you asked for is 1.02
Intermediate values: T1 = 6.2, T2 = 6.0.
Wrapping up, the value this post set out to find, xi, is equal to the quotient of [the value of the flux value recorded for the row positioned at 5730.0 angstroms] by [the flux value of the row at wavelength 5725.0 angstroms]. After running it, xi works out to 0.94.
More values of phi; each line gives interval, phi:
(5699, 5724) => 0.82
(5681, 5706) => 0.79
